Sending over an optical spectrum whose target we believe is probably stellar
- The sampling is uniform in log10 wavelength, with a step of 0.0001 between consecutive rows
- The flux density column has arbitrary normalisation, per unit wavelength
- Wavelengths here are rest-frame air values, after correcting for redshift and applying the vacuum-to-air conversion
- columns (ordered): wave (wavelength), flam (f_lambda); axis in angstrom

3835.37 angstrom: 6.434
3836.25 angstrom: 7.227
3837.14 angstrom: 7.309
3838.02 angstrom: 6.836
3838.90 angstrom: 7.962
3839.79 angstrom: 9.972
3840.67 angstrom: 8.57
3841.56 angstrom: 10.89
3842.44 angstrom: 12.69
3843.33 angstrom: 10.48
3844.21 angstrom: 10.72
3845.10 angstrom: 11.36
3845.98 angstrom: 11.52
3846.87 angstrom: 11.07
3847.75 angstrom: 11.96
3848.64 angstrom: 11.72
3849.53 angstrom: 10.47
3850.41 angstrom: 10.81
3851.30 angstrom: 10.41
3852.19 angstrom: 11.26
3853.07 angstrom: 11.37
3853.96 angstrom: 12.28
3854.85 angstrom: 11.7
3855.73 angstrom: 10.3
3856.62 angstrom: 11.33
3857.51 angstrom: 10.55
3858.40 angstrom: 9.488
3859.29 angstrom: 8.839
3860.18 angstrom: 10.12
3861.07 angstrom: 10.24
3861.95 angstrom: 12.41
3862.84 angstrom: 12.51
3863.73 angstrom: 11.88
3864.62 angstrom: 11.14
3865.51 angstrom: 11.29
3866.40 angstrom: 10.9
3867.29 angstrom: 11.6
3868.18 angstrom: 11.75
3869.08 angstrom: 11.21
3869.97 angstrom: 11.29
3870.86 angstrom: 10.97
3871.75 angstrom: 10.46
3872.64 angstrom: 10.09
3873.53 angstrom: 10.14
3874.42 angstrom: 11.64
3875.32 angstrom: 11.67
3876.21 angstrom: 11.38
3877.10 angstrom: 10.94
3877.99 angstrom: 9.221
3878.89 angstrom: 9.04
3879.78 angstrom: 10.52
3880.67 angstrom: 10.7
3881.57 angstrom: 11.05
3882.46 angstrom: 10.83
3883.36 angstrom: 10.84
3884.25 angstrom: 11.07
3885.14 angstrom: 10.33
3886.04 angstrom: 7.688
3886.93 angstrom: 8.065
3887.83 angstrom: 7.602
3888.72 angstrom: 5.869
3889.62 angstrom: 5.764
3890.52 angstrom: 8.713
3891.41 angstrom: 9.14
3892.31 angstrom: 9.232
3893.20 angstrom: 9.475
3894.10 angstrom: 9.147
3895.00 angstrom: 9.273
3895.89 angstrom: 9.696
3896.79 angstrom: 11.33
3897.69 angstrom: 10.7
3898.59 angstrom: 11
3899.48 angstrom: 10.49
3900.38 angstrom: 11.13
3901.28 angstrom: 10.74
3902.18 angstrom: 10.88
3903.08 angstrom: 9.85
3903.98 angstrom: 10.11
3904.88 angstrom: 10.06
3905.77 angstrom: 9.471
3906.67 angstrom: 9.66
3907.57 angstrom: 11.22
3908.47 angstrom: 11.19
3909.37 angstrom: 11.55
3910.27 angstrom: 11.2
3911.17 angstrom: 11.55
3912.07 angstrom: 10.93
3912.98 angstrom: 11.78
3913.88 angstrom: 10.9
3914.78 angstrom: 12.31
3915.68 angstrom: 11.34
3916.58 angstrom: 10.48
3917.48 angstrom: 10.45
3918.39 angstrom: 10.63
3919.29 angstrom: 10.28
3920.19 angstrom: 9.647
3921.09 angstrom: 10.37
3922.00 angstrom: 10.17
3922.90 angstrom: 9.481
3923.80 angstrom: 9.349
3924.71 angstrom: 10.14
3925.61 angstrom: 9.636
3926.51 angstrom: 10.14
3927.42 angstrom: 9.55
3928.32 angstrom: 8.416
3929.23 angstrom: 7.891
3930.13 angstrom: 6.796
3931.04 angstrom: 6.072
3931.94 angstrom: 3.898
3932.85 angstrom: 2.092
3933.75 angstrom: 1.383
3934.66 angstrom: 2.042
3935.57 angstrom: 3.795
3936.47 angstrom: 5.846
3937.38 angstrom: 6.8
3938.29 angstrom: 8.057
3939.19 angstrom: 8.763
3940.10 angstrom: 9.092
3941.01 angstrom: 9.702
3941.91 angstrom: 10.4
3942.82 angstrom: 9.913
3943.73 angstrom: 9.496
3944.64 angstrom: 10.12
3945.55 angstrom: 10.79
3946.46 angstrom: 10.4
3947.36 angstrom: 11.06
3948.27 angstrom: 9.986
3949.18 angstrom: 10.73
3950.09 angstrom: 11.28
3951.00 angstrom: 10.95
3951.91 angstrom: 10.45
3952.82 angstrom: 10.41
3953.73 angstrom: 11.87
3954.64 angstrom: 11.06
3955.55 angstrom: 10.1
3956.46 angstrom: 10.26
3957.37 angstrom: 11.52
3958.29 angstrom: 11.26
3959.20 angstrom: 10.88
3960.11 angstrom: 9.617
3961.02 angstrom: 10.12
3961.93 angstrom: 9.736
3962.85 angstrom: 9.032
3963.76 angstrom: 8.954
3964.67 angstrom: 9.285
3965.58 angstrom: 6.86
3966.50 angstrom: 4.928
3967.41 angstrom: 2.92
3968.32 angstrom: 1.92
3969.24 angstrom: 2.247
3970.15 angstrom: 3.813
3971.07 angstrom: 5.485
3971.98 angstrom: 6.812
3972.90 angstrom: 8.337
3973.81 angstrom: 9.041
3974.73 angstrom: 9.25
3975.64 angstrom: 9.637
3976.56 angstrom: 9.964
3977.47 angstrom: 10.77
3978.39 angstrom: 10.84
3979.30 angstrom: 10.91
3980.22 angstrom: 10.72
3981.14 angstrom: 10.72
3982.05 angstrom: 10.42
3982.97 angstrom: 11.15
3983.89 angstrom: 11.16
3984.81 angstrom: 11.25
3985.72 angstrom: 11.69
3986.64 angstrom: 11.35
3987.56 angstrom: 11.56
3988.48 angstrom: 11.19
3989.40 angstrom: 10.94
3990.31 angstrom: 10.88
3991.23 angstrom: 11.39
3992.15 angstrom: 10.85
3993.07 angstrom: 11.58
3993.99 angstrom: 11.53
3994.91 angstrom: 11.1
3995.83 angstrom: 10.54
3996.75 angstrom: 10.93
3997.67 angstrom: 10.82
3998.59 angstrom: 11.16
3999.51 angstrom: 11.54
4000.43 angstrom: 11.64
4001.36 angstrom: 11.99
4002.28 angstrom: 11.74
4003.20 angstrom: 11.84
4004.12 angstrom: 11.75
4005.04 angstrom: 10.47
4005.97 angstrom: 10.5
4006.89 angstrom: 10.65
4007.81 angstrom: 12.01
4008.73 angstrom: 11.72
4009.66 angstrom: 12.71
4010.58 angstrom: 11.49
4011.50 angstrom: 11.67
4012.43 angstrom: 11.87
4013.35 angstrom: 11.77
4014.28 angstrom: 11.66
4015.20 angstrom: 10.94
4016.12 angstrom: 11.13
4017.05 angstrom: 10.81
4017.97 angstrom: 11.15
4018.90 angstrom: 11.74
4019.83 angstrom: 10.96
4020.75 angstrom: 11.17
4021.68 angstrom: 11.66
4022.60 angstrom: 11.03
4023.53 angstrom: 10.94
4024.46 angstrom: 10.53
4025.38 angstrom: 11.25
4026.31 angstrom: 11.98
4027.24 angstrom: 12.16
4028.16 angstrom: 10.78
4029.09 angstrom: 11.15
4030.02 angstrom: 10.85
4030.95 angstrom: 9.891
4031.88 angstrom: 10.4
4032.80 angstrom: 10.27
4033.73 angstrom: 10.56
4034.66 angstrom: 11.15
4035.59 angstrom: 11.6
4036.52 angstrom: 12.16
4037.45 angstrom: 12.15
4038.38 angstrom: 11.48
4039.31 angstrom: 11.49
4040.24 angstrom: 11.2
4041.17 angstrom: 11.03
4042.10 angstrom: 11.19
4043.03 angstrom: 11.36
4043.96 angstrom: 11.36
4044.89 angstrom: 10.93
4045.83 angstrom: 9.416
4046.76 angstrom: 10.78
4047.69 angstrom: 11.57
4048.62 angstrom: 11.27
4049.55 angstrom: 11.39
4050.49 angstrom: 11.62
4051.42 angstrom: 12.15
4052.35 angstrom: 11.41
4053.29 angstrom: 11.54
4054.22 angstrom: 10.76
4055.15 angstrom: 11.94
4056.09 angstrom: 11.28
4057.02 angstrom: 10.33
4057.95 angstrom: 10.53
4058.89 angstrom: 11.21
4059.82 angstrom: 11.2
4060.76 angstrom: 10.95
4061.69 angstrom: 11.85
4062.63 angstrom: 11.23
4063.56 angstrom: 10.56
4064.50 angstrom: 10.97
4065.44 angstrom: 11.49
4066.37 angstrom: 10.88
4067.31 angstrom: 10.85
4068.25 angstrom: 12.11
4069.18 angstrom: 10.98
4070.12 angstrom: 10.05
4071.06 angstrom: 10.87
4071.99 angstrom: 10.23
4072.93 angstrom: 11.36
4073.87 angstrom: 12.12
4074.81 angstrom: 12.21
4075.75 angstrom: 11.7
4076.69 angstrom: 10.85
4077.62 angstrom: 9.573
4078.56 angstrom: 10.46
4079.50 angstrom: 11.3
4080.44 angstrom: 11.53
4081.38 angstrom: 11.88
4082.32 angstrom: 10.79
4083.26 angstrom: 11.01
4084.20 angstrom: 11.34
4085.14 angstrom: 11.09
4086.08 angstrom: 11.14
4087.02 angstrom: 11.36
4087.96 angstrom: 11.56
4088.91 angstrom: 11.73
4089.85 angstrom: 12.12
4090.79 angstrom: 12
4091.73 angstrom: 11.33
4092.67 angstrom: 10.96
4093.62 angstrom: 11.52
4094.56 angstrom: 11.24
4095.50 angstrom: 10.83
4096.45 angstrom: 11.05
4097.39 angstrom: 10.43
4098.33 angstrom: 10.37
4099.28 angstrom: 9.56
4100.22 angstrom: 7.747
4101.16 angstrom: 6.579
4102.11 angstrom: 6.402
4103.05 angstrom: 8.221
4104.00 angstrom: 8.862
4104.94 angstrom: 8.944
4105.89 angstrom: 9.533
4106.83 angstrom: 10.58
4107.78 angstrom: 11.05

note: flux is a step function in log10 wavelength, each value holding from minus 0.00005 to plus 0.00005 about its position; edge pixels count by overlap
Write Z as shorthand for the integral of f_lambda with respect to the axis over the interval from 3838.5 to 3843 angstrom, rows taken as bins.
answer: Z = 45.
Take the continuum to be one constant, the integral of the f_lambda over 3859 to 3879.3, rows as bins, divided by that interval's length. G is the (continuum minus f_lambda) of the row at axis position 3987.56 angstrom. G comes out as -0.6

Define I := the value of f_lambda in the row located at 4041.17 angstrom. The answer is 11.03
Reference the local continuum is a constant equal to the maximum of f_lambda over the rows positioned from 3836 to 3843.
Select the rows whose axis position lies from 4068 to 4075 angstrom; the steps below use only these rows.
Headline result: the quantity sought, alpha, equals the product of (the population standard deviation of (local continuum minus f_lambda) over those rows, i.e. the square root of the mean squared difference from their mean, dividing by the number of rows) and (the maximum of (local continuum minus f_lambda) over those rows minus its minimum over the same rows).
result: 1.7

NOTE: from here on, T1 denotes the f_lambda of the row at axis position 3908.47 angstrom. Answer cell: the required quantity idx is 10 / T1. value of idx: 0.89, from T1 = 11.19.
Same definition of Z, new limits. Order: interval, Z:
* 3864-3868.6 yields 52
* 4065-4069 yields 45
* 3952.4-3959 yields 72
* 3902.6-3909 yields 66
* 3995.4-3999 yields 39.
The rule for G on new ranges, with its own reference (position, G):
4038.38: -0.6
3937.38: 4.1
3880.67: 0.2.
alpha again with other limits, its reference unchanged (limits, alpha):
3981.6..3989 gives 0.4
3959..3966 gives 4.4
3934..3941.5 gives 19.5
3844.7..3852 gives 0.8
